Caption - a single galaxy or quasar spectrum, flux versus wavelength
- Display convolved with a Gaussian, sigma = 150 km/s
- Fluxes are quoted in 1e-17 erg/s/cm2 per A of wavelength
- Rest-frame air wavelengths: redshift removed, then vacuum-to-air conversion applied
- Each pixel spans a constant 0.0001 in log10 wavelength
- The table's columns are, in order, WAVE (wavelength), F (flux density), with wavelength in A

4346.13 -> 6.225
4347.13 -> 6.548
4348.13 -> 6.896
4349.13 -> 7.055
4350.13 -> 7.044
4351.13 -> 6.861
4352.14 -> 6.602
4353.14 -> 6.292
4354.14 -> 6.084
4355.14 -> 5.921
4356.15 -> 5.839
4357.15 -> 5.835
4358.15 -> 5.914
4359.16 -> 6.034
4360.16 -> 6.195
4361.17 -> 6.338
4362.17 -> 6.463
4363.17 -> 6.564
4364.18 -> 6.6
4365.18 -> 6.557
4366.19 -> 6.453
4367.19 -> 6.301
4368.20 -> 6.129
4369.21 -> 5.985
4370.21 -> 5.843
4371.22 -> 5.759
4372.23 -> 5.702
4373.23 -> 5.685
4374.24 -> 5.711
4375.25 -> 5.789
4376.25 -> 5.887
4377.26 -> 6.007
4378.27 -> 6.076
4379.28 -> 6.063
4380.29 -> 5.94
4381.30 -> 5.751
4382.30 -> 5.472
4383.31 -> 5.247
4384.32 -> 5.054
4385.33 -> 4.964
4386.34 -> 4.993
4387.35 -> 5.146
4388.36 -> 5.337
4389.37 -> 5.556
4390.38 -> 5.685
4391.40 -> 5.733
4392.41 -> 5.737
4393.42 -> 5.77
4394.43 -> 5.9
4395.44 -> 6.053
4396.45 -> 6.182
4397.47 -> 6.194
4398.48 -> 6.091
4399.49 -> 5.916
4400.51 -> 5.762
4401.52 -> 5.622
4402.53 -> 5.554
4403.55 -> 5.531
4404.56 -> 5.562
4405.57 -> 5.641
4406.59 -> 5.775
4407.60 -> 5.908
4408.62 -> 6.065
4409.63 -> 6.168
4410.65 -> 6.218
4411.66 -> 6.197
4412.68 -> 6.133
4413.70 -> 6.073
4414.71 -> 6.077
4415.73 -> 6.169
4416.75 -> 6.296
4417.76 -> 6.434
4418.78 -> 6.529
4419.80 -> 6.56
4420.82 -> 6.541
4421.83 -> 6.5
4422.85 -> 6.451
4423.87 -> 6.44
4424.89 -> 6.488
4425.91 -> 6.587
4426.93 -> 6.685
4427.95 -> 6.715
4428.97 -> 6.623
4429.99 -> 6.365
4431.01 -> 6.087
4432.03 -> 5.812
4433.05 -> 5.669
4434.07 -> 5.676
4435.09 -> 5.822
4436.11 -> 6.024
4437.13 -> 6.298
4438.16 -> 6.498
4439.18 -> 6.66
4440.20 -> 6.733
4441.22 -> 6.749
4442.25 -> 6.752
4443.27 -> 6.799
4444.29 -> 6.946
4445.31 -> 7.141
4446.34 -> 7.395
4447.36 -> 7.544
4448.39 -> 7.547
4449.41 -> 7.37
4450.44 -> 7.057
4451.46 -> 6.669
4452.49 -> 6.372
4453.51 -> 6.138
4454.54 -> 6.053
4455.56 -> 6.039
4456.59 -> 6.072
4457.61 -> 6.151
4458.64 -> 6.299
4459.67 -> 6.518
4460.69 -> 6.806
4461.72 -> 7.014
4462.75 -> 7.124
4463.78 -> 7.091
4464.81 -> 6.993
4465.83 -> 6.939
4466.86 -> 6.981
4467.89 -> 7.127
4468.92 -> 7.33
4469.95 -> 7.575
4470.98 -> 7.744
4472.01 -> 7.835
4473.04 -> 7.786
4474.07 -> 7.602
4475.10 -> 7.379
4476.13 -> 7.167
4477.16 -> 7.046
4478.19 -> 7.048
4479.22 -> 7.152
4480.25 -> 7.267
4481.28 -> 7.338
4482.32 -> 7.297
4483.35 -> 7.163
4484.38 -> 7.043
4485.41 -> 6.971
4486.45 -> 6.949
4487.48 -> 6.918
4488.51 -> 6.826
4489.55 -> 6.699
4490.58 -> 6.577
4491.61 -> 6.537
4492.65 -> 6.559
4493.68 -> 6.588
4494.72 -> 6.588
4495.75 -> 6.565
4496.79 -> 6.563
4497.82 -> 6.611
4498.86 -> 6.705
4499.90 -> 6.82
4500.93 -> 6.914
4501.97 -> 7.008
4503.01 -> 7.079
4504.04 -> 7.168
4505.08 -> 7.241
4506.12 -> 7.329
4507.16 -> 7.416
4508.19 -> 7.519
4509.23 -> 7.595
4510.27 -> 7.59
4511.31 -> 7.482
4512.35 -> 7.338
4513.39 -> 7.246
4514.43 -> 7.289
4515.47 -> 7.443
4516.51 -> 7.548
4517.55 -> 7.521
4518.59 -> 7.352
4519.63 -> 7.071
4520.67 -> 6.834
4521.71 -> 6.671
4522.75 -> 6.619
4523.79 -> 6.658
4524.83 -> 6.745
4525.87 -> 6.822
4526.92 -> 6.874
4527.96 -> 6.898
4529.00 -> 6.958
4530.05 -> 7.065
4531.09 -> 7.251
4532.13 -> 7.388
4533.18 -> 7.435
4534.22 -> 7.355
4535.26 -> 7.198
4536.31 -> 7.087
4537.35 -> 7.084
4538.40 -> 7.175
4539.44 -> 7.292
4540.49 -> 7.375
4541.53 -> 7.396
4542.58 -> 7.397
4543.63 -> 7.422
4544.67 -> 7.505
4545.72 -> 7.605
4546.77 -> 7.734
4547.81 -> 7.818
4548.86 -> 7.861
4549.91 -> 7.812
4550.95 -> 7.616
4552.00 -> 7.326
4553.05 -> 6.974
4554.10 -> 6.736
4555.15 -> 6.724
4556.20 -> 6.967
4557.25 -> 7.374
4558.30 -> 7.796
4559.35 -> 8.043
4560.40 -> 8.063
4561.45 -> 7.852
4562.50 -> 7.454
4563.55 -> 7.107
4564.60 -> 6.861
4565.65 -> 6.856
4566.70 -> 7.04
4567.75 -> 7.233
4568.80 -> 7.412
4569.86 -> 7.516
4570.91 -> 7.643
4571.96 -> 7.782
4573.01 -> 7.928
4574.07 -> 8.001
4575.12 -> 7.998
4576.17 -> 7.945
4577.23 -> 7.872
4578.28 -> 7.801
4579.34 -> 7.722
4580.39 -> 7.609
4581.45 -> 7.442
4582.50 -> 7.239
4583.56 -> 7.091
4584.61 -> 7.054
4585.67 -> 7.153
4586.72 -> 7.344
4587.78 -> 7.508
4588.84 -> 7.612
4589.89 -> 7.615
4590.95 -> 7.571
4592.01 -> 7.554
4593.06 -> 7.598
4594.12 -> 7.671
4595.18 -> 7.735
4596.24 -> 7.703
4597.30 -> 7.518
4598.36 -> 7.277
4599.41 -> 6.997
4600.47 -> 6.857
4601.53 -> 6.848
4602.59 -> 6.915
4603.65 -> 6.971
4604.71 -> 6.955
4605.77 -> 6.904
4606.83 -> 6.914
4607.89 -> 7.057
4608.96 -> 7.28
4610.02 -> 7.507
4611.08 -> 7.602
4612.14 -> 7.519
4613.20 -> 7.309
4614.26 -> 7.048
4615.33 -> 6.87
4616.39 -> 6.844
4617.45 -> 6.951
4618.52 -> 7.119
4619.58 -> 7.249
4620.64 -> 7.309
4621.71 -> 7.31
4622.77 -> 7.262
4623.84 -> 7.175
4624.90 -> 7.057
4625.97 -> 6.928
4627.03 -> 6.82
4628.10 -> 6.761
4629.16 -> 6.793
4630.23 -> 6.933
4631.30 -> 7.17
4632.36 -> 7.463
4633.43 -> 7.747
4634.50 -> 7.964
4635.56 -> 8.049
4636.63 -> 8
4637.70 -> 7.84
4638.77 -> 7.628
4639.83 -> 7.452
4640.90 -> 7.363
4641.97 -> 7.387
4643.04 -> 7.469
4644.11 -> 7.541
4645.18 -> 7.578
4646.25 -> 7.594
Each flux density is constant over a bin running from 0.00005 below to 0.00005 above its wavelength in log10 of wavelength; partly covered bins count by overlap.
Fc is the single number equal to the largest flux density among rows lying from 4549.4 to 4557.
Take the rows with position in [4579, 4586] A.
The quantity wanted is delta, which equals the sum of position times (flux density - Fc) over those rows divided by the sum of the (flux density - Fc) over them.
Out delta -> 4583.5 A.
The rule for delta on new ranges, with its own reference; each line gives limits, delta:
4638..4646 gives 4641.9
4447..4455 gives 4452.3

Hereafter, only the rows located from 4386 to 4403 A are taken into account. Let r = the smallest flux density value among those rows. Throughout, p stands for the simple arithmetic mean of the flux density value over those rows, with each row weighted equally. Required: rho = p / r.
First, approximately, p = 5.7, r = 4.993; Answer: 1.15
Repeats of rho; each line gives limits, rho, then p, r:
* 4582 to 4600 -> 1.06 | 7.4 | 6.997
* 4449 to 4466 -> 1.10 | 6.6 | 6.039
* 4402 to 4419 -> 1.09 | 6.0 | 5.531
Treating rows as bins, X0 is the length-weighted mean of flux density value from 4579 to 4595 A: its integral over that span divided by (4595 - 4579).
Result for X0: 7.5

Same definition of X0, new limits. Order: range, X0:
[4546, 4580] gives 7.5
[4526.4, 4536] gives 7.2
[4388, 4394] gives 5.6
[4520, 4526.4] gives 6.7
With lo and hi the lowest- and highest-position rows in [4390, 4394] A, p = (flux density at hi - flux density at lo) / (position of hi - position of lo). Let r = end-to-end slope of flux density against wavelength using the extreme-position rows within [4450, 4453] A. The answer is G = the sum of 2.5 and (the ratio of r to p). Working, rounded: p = 0.03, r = -0.33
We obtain -9.5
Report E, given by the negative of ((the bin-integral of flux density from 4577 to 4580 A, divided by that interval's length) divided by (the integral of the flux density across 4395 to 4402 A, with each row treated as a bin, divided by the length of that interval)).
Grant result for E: -1.30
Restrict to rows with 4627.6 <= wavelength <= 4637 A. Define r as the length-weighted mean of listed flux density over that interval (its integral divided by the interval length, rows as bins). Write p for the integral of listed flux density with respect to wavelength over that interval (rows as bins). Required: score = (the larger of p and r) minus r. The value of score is 62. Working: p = 70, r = 7.43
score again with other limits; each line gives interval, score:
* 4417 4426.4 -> 55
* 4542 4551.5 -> 65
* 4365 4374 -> 48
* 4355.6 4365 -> 52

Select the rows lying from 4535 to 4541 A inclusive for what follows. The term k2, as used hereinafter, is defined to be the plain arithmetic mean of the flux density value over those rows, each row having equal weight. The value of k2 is 7.20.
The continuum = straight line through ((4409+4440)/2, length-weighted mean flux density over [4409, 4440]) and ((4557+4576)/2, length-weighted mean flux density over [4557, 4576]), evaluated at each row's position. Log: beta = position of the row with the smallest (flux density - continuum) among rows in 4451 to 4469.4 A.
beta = 4455.56 A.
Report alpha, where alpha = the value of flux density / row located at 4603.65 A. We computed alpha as 6.971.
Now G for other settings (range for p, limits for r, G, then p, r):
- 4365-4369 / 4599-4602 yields 3.0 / -0.14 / -0.07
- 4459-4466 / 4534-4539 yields 1.9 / 0.07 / -0.04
